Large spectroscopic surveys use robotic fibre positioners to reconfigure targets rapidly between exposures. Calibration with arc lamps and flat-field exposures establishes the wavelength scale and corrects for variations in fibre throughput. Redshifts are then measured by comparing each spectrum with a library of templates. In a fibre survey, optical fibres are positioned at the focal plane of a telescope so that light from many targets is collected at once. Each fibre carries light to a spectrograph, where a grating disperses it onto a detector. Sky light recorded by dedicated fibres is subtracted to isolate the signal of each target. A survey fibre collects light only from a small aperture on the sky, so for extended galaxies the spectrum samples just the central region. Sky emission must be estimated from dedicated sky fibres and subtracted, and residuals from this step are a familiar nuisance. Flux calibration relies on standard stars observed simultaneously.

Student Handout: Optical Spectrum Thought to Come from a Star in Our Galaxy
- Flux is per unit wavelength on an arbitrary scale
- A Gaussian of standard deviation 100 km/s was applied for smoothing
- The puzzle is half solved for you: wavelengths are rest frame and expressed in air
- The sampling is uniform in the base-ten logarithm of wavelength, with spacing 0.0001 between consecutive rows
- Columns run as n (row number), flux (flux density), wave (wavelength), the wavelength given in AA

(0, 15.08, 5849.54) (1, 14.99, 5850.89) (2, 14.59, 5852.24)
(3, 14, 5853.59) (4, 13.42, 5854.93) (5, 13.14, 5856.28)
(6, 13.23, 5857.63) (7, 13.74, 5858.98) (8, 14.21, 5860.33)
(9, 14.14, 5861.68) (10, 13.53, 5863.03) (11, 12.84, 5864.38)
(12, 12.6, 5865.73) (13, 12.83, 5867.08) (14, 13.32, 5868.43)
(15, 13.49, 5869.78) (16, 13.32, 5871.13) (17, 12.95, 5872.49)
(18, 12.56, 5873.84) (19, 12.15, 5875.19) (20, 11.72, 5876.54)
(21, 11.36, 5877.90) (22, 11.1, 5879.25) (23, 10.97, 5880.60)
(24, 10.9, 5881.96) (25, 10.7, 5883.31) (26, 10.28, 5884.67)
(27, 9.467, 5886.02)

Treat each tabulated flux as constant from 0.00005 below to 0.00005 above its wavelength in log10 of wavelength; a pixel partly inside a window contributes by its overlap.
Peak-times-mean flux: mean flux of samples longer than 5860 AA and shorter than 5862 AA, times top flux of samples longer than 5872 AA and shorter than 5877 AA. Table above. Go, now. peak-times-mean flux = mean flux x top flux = 184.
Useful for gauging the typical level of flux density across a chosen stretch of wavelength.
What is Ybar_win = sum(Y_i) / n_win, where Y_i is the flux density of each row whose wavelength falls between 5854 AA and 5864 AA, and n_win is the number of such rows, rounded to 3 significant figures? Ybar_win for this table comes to 13.6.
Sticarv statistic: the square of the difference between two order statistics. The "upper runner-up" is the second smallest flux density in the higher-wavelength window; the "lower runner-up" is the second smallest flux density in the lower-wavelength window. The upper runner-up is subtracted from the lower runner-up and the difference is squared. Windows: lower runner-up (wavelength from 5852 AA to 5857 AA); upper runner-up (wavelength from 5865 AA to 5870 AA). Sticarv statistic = 0.35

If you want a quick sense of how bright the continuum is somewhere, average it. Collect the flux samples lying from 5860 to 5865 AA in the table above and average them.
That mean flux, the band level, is 13.7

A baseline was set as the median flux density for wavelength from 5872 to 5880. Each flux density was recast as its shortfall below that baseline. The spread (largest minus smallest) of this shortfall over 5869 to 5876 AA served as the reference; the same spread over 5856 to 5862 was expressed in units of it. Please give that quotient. 0.80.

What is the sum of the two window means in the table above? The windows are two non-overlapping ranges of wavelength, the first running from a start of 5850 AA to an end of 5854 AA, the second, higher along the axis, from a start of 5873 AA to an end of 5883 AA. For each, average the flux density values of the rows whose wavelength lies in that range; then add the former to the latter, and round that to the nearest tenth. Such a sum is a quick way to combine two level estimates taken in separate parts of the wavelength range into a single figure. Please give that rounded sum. 26.1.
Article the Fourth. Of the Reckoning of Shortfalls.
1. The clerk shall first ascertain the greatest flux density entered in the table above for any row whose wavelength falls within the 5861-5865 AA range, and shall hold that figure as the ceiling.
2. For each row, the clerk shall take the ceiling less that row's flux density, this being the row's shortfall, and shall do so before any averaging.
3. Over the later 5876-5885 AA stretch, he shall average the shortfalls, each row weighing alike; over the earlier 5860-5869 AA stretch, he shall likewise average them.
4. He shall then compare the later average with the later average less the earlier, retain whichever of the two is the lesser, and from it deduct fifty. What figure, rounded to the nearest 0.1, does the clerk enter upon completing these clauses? -47.7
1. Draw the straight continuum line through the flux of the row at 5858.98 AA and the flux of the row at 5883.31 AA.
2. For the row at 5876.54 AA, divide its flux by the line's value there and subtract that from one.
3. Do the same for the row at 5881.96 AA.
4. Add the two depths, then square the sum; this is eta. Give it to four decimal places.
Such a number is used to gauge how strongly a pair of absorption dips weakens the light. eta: 0.0003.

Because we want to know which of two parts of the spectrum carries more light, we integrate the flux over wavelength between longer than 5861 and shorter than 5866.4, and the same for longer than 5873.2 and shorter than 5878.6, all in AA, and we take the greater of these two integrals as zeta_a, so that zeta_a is 71.7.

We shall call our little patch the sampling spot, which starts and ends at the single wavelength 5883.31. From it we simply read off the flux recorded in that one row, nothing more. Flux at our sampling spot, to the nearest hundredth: 10.70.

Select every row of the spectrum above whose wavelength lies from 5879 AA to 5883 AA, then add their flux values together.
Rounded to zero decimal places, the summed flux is 33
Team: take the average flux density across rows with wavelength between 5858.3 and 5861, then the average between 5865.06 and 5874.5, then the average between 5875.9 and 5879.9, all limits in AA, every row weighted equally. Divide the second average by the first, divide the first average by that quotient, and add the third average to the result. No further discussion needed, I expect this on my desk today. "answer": 26.4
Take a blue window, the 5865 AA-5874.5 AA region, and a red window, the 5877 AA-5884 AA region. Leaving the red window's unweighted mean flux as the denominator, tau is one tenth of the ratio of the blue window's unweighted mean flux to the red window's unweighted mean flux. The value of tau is 0.118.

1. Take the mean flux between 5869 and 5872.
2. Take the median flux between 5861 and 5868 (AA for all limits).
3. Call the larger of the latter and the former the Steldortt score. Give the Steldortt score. 13.4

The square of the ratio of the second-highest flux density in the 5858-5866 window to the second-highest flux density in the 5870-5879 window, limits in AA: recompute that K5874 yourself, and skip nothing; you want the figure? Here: 1.19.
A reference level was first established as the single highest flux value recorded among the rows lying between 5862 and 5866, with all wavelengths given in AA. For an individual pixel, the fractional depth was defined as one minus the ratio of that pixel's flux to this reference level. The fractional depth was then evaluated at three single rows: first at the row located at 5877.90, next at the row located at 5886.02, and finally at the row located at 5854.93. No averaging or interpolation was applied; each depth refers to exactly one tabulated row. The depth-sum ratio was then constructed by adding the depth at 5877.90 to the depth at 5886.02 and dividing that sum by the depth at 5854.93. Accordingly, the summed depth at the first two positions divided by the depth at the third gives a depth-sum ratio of 57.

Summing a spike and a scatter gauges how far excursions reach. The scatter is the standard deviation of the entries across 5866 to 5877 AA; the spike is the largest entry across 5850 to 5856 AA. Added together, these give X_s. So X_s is 15.6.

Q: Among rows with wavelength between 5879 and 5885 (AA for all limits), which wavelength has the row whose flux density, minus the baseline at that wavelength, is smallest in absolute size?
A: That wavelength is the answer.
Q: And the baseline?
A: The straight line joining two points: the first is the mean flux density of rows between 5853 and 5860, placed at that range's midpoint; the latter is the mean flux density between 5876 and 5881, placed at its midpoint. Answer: 5881.96 AA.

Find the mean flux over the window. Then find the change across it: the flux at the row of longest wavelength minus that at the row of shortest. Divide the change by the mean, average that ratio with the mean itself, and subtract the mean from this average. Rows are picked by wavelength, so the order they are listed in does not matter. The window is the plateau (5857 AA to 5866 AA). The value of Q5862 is -6.8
